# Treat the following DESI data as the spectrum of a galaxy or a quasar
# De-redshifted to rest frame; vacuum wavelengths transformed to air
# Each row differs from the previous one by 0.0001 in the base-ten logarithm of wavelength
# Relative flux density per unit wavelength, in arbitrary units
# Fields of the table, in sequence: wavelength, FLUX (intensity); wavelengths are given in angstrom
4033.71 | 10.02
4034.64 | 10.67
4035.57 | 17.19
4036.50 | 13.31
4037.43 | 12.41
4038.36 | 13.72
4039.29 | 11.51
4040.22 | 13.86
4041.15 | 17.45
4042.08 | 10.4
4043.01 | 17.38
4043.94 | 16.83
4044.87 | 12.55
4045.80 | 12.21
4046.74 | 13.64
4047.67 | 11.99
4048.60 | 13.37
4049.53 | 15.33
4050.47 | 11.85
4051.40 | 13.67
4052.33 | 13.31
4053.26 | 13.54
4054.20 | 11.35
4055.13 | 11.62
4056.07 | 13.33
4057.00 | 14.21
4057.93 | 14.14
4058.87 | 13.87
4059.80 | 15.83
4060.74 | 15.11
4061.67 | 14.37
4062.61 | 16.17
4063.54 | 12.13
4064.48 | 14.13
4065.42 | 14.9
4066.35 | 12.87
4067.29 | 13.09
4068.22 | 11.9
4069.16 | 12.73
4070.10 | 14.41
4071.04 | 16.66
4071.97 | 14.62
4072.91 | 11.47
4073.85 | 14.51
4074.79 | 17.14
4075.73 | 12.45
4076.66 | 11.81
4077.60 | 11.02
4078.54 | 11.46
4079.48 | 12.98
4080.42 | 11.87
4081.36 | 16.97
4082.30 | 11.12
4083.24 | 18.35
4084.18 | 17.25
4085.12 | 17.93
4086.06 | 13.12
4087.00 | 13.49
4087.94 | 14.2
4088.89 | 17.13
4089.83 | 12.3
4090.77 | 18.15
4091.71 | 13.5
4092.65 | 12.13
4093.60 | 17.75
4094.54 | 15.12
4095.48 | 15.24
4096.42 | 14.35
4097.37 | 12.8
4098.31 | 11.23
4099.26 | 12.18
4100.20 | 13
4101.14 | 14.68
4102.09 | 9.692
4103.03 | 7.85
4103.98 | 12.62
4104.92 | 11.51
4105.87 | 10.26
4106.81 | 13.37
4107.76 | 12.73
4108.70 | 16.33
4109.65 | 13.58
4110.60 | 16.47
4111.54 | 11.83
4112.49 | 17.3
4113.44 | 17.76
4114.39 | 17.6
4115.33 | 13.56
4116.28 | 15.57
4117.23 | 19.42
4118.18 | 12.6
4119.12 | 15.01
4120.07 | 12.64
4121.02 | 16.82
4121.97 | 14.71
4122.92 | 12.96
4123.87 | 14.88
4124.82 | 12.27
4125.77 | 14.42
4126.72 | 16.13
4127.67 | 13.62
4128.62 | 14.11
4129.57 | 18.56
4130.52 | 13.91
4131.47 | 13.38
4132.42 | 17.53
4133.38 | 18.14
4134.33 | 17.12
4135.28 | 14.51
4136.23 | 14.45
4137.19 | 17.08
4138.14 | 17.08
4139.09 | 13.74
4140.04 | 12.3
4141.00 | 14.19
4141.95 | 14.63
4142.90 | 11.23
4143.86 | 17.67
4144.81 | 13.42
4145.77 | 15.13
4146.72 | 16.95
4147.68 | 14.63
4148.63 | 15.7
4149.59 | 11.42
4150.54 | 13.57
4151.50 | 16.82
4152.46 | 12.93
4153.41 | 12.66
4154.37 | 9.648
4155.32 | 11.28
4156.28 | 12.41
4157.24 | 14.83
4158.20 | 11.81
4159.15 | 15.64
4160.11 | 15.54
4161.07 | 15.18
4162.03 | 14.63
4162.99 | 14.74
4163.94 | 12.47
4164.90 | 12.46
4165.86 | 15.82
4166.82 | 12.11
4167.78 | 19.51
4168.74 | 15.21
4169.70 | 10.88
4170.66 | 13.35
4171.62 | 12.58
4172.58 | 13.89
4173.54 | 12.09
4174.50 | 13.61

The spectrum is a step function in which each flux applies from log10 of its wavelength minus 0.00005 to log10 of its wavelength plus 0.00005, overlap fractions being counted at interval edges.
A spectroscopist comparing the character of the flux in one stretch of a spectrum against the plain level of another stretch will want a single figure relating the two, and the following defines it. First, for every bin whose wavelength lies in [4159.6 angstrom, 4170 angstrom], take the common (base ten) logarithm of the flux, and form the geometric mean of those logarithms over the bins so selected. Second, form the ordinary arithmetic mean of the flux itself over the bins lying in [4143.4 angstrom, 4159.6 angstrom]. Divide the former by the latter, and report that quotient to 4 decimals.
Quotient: 0.0828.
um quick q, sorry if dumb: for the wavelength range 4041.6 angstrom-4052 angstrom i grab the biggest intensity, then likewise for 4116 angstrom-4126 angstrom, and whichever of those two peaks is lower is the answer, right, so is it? 17.4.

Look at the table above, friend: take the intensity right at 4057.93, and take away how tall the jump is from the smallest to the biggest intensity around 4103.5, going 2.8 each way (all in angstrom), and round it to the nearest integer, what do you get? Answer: 7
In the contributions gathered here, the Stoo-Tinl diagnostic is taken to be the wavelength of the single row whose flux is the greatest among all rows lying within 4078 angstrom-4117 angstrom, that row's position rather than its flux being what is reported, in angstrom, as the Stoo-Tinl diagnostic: 4083.24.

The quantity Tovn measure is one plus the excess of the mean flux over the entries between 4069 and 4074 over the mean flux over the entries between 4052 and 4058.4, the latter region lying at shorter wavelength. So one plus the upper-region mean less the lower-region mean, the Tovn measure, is 2.0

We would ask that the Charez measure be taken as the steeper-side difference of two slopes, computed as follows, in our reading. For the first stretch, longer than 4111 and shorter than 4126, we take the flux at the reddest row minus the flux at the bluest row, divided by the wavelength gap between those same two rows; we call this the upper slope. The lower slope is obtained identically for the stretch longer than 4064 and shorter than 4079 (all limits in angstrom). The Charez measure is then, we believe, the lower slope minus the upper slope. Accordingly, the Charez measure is -0.37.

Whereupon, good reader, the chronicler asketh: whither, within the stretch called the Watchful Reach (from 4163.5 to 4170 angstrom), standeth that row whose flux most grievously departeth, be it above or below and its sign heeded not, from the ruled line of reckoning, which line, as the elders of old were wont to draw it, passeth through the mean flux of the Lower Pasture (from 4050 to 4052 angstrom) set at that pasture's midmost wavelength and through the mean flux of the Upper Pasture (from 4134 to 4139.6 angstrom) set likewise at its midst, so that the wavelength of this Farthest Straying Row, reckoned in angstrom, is 4169.70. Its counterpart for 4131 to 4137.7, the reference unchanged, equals 4133.38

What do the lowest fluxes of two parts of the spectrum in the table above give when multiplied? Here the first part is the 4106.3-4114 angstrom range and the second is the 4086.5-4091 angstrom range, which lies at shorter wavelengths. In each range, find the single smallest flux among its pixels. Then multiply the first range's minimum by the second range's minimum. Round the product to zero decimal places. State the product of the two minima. 146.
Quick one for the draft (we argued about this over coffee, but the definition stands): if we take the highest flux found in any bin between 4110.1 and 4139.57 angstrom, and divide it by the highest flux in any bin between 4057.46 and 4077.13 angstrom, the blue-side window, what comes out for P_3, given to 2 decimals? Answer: 1.13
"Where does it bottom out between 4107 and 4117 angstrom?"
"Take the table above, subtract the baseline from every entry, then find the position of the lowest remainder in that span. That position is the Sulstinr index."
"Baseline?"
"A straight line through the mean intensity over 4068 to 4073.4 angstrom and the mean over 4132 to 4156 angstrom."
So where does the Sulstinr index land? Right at 4111.54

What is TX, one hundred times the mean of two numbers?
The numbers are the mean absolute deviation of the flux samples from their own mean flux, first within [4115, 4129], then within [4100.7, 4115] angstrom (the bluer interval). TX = 195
